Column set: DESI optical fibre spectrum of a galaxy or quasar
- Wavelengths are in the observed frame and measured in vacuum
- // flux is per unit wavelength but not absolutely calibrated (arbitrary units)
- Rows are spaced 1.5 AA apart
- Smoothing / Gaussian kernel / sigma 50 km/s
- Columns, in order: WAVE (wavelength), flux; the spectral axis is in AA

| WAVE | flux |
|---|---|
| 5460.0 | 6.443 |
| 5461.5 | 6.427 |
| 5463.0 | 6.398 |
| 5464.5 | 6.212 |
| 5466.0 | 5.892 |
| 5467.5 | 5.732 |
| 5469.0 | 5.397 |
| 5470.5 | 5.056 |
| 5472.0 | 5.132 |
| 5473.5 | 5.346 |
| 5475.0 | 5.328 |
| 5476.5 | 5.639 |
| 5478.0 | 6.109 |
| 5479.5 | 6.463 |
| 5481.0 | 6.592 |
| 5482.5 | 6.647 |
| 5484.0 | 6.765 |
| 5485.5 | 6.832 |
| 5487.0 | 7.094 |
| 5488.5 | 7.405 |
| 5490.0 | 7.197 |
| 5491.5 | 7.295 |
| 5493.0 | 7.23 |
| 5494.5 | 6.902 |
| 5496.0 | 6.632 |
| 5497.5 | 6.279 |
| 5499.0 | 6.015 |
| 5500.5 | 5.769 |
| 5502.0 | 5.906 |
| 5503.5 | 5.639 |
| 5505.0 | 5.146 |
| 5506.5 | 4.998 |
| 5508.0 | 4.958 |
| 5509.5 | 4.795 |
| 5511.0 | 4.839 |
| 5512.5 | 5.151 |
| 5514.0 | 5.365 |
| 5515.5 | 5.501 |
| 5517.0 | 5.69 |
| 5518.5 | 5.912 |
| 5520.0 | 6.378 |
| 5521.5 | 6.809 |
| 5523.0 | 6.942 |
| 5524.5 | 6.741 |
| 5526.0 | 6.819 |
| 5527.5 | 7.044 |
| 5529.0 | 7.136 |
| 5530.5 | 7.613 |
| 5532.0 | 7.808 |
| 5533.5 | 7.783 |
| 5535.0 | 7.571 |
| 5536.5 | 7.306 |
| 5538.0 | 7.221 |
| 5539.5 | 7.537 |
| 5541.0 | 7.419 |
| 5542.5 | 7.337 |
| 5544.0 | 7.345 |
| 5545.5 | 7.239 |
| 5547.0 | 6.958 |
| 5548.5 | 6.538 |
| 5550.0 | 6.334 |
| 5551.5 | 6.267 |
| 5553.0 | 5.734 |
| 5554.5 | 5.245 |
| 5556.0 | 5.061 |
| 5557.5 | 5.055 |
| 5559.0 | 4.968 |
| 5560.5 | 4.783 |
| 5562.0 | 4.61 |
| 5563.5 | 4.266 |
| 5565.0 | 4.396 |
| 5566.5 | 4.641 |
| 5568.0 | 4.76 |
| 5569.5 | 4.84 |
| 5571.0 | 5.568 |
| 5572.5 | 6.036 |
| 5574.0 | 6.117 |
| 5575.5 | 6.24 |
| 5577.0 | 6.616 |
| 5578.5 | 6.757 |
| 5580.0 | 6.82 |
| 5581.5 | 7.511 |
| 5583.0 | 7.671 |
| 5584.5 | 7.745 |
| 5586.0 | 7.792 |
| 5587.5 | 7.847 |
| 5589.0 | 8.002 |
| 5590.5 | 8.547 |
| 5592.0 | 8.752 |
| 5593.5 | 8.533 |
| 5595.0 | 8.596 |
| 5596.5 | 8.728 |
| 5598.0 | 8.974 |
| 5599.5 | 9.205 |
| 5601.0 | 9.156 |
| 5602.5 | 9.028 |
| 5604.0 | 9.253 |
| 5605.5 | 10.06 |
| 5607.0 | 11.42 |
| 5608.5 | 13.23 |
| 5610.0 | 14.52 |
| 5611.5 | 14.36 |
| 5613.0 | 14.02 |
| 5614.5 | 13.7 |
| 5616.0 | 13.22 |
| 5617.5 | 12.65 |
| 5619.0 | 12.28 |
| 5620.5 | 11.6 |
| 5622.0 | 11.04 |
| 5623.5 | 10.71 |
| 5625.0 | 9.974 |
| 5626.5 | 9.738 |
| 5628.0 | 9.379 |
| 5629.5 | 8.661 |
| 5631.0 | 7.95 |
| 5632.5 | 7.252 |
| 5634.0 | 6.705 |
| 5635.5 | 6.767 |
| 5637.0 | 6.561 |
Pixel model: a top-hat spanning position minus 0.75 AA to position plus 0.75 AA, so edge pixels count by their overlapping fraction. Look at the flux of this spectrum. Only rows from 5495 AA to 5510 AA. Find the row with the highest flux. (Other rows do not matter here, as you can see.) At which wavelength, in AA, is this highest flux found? 5496.0 AA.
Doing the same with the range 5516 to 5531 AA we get 5530.5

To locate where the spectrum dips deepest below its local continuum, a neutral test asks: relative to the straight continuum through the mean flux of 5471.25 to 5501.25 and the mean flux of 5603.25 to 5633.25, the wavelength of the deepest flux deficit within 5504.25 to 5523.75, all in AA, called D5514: 5511.0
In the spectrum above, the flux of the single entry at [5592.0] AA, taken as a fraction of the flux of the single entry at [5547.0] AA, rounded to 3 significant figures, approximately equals 1.26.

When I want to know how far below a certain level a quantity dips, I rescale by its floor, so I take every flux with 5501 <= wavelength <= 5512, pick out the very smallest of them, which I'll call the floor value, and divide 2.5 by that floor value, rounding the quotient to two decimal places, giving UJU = 0.52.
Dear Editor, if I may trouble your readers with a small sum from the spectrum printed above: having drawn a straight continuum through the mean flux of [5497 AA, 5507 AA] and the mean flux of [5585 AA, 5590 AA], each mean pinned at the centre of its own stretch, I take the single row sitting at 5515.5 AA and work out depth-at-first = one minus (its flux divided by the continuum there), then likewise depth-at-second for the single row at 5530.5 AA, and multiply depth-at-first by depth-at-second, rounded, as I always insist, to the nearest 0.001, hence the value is -0.016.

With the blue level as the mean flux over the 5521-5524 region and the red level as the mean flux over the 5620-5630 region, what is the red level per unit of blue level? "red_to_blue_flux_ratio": 1.48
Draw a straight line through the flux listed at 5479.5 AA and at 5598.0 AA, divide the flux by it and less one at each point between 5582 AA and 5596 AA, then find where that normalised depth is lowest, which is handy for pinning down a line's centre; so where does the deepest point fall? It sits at 5583.0 AA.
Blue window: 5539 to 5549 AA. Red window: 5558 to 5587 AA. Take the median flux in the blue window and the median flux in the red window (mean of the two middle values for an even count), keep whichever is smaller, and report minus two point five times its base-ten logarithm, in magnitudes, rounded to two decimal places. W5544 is -1.95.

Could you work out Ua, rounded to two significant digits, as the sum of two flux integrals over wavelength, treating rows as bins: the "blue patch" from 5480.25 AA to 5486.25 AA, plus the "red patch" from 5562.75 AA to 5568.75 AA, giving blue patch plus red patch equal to 67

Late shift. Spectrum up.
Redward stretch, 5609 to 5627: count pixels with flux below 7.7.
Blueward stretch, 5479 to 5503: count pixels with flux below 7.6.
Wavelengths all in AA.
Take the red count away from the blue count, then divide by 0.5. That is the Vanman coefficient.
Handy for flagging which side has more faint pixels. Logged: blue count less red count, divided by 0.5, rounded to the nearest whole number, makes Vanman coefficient 32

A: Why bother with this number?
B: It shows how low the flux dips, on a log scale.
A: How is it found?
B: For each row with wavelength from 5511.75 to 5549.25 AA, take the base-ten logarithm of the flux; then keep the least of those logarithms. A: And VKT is 0.71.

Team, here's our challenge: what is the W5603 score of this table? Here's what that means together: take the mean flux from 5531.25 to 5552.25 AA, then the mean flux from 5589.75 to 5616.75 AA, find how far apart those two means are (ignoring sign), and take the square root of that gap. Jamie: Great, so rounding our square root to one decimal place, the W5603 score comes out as 1.9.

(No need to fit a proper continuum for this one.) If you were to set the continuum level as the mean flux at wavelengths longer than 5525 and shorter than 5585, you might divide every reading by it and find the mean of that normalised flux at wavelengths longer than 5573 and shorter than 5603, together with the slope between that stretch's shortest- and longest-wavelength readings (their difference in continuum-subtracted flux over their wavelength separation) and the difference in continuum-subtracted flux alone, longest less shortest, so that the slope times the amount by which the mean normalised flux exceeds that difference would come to -0.17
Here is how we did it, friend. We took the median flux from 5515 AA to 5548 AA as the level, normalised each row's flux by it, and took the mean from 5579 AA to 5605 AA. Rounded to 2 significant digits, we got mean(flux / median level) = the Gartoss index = 1.2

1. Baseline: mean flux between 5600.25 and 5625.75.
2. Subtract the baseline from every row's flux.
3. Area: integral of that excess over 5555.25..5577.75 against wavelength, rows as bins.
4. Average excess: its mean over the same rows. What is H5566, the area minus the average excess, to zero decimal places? -141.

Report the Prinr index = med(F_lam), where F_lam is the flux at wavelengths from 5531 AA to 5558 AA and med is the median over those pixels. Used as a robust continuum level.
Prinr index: 7.2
